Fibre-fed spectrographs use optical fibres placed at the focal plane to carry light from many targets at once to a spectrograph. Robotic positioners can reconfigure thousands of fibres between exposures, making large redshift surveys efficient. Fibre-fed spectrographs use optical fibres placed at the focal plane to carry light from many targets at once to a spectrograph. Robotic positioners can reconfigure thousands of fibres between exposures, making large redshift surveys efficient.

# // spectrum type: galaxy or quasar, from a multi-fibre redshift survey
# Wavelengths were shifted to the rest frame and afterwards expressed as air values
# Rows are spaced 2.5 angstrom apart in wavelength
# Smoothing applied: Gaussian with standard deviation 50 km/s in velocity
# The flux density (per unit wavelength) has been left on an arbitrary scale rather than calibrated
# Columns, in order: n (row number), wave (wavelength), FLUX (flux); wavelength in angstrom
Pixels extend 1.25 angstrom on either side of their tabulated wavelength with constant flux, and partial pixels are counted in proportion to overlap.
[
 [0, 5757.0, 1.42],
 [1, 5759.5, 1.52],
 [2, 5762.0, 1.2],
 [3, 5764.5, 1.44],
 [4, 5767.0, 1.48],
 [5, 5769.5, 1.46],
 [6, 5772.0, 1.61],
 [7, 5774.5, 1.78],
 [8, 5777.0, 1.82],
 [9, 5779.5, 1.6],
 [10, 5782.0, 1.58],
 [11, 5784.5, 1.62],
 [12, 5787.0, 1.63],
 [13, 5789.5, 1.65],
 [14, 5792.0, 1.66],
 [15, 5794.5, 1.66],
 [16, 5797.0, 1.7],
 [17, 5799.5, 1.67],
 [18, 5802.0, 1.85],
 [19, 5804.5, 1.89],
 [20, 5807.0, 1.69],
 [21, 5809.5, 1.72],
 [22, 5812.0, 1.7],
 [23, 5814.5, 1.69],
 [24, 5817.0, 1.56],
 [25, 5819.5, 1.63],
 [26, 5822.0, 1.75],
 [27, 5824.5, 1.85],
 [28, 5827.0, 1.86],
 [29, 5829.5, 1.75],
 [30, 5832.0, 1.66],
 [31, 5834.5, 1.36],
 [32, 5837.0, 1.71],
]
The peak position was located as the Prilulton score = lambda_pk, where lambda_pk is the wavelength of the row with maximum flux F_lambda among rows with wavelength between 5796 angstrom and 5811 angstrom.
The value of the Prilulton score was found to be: 5804.5 angstrom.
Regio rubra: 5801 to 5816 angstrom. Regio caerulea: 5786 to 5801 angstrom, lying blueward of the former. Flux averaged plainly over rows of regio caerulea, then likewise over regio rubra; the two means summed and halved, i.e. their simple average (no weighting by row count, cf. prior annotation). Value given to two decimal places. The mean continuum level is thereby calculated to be 1.71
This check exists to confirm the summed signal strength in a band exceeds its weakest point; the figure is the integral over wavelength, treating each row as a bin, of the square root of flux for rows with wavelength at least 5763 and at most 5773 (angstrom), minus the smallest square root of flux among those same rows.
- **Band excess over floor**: 11.0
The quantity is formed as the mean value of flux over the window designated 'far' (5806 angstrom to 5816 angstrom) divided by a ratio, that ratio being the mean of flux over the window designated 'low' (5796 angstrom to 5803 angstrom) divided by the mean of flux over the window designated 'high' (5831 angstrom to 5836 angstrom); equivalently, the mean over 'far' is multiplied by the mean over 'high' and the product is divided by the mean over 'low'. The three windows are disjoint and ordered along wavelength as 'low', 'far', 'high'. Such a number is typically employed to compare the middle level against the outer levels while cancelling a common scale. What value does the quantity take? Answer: 1.5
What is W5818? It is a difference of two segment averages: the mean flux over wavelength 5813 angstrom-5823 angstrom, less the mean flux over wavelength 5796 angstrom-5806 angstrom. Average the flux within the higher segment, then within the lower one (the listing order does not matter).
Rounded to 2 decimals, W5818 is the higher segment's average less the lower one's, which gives -0.12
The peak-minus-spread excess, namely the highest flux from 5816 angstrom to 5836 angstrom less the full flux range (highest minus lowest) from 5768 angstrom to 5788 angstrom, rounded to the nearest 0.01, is 1.50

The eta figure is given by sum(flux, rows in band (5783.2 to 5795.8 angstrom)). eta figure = 8.2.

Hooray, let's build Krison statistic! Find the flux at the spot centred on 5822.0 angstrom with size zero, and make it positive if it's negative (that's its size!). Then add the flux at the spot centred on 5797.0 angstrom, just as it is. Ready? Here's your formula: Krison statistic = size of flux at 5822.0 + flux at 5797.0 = 3.45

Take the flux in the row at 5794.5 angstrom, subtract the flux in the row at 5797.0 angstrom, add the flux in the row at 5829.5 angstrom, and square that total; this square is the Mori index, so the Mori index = 2.9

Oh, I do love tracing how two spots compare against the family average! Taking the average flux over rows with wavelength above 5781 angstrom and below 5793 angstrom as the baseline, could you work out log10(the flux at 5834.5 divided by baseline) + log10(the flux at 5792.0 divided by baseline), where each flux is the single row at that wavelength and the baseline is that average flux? -0.07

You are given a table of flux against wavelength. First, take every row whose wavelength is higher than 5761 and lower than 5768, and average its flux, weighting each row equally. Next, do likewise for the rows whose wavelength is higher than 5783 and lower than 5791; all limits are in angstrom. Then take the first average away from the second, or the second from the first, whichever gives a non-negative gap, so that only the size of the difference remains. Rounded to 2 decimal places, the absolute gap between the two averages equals 0.26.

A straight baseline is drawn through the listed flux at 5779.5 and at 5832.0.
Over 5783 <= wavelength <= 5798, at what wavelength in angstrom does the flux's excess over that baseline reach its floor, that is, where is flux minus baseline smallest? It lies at 5784.5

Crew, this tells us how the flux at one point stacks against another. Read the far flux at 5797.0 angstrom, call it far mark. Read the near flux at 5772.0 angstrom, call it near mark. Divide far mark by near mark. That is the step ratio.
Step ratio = 1.06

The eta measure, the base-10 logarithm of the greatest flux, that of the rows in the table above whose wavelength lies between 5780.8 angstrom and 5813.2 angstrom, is 0.276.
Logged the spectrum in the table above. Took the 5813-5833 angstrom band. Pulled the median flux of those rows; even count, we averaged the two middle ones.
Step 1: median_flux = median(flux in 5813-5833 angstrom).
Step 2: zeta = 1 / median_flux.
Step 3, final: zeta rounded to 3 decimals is 0.581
